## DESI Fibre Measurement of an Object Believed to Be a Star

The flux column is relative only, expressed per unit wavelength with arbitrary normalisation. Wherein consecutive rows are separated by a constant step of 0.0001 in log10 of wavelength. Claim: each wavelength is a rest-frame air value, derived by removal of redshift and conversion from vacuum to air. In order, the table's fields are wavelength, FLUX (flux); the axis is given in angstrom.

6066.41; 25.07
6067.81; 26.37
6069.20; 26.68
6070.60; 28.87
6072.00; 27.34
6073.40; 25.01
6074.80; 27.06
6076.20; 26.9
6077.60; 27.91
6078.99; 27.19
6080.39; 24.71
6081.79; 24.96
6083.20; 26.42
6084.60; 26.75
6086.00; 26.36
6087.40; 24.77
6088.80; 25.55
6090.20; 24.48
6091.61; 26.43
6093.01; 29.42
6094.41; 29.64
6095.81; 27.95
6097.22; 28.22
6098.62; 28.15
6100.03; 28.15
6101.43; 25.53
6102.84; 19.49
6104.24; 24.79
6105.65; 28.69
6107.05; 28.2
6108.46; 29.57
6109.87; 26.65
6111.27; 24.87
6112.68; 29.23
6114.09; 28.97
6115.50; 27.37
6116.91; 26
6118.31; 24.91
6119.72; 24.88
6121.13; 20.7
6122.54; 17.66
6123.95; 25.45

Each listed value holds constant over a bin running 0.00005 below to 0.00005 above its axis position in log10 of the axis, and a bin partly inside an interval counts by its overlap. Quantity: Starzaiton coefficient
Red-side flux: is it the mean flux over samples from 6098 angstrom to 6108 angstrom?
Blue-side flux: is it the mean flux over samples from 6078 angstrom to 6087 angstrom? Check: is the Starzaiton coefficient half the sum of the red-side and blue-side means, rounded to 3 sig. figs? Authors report 26.1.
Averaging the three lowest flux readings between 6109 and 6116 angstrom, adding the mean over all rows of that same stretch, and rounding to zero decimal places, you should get 54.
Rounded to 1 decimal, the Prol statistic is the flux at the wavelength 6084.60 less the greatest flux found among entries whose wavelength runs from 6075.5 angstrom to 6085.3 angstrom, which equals -1.2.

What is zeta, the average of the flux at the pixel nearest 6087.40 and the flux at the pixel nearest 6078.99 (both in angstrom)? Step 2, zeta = 26.0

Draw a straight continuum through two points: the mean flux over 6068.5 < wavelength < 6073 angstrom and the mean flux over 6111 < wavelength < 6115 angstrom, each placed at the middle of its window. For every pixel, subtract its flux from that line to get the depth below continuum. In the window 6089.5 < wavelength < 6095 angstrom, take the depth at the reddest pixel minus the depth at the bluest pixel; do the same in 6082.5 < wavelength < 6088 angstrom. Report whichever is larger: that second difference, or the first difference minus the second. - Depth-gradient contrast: 1.7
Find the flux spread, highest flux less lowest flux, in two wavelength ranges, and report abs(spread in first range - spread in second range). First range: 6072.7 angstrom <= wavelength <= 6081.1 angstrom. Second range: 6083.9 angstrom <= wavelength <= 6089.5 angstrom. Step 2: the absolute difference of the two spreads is 1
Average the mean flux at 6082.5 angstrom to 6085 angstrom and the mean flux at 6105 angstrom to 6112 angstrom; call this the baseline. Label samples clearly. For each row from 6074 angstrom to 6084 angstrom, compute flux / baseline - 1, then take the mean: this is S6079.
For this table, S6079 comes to -0.024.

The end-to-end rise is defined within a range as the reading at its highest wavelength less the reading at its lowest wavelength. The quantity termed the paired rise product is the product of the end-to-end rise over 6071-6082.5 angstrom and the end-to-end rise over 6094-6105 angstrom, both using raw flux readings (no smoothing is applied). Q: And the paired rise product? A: 12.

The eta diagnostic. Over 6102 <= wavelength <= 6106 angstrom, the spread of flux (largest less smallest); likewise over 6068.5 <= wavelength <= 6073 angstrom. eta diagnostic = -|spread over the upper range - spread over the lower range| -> -7.0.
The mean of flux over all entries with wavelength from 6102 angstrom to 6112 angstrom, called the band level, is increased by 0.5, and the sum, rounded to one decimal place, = 26.5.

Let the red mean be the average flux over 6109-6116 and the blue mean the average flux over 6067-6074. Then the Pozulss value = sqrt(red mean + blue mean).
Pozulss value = 7.37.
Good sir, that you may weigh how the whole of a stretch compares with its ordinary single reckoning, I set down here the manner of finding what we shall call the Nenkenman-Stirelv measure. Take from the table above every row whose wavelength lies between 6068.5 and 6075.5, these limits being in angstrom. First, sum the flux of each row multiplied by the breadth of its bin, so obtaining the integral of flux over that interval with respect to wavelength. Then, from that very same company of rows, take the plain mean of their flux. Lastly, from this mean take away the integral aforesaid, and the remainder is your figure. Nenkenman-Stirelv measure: -162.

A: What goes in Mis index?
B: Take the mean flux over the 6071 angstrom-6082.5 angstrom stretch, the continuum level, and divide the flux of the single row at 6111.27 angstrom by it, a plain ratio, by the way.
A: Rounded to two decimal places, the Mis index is 0.94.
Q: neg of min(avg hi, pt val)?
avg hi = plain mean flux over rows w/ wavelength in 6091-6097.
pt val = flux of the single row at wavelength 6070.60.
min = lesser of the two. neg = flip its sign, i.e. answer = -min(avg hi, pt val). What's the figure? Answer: -28.4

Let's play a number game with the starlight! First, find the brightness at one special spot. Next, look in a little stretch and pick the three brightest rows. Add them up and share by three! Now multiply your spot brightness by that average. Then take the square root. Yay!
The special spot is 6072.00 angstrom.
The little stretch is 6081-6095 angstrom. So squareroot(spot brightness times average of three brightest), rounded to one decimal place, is 28.0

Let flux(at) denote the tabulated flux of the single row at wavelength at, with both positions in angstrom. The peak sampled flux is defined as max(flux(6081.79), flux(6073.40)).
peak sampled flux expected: 25.0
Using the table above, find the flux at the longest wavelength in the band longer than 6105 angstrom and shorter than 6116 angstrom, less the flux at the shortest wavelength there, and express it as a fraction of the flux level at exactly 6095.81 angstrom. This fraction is -0.05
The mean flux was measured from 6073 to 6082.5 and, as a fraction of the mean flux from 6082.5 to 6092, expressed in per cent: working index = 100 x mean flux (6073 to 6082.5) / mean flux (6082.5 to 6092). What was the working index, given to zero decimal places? 102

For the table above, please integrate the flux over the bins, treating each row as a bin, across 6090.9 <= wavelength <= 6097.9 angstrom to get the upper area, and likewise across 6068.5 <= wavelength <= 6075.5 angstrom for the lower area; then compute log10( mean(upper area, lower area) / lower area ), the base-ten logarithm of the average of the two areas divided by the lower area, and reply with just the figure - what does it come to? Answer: 0.011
